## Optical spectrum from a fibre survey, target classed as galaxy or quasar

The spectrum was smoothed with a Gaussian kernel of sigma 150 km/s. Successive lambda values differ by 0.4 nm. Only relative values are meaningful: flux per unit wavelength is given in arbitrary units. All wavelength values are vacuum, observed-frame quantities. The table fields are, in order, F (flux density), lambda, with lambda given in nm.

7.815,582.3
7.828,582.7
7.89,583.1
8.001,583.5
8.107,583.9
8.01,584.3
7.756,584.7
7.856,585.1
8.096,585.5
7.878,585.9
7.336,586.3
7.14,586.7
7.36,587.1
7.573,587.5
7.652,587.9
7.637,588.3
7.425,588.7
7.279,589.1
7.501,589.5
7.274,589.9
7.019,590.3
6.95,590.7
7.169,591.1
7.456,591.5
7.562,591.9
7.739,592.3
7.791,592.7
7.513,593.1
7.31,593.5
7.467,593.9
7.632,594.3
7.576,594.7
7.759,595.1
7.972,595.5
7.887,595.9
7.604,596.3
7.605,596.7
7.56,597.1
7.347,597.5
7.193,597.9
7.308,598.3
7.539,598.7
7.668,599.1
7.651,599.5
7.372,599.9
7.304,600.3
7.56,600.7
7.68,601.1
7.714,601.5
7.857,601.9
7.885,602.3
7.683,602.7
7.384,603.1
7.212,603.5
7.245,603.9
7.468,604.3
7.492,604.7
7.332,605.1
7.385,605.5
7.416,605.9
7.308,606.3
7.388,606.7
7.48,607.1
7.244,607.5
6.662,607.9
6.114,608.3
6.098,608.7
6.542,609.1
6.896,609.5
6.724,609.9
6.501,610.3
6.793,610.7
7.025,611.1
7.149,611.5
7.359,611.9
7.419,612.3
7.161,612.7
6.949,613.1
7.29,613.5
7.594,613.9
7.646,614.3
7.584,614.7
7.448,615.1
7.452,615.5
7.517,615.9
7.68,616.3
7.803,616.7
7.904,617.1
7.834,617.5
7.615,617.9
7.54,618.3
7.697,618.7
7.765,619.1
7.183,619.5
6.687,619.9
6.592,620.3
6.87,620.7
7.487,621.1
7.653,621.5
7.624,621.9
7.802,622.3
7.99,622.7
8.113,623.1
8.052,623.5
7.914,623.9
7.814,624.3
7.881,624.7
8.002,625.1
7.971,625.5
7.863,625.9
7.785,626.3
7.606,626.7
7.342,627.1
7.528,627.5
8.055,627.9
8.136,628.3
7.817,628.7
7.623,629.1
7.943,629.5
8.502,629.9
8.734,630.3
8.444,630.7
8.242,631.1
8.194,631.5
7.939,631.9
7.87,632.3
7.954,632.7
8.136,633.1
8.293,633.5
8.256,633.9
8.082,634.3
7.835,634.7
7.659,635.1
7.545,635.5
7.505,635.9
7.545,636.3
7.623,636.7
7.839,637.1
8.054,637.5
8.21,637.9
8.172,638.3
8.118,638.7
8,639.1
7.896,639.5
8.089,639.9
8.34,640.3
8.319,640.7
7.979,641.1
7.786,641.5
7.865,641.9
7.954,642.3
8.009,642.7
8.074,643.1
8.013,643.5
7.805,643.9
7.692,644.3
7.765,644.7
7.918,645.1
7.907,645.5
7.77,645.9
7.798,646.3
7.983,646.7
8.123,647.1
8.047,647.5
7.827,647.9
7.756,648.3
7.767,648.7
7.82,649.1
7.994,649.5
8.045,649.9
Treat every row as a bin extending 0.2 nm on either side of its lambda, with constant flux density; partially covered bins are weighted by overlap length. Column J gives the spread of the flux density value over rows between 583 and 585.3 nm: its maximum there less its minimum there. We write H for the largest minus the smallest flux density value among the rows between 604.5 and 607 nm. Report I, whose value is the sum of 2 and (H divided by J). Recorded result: 2.5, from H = 0.2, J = 0.35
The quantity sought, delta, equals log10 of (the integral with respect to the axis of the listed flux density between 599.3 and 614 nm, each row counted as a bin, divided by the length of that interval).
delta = 0.86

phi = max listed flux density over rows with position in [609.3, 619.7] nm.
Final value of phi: 7.904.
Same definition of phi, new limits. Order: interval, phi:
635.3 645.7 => 8.34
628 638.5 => 8.734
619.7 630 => 8.502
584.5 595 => 8.096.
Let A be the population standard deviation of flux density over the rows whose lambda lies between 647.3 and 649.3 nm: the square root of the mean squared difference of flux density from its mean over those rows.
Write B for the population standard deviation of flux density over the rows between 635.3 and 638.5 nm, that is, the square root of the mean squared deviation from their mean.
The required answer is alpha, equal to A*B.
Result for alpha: 0.029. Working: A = 0.11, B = 0.28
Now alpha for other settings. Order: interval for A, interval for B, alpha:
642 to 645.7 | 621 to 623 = 0.021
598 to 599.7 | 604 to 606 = 0.008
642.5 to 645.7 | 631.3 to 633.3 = 0.016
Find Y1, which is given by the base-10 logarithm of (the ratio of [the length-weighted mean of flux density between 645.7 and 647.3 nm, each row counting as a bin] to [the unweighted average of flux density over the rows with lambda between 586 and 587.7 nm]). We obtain 0.03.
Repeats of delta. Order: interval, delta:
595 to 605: 0.88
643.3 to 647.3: 0.90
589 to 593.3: 0.87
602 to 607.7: 0.87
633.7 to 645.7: 0.90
